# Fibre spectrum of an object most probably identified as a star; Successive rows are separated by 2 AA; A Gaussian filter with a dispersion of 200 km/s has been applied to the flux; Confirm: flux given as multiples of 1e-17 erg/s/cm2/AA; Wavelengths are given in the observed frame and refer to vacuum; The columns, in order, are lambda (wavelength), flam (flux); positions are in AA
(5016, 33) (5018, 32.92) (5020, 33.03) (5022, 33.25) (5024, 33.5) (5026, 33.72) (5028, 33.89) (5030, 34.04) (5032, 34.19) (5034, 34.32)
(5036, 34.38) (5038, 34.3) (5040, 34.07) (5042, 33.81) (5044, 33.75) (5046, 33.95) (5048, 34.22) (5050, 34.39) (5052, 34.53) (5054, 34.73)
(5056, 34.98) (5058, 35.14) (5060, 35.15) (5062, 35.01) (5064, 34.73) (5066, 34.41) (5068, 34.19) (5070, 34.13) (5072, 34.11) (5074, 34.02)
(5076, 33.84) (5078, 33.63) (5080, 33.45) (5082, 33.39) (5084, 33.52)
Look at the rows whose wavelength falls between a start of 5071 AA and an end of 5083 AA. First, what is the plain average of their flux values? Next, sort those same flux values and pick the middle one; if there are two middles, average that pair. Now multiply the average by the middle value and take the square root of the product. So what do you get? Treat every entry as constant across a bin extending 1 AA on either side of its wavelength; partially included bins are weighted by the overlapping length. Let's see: 33.7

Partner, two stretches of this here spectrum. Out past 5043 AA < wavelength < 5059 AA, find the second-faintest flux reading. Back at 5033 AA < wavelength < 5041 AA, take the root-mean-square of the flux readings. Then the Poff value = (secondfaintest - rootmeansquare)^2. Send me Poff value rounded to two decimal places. 0.10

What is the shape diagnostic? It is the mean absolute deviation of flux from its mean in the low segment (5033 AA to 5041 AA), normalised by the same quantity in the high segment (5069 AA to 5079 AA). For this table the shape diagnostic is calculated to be 0.59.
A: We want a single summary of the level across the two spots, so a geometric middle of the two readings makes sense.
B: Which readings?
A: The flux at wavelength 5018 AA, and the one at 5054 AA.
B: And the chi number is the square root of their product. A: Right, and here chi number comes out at 33.8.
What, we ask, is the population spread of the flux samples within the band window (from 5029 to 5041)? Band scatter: 0.13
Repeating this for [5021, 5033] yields 0.32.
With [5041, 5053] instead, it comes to 0.29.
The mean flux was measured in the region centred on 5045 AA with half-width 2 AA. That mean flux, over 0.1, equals 338.5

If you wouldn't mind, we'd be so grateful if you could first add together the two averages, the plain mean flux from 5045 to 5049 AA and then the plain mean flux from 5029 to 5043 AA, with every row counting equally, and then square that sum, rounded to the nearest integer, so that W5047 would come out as 4657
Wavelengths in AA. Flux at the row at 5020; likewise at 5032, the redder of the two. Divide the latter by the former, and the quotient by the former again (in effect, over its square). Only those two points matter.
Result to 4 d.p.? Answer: 0.0313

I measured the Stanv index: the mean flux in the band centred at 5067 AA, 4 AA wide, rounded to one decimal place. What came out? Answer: 34.3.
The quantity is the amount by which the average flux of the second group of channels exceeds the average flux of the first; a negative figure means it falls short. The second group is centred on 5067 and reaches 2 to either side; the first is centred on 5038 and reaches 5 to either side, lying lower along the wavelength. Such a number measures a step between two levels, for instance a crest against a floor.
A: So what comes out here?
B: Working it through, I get 0.1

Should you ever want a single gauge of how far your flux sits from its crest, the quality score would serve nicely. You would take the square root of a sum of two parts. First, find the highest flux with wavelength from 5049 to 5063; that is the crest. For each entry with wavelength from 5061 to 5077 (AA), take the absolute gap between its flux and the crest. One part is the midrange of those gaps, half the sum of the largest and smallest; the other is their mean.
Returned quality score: 1.3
